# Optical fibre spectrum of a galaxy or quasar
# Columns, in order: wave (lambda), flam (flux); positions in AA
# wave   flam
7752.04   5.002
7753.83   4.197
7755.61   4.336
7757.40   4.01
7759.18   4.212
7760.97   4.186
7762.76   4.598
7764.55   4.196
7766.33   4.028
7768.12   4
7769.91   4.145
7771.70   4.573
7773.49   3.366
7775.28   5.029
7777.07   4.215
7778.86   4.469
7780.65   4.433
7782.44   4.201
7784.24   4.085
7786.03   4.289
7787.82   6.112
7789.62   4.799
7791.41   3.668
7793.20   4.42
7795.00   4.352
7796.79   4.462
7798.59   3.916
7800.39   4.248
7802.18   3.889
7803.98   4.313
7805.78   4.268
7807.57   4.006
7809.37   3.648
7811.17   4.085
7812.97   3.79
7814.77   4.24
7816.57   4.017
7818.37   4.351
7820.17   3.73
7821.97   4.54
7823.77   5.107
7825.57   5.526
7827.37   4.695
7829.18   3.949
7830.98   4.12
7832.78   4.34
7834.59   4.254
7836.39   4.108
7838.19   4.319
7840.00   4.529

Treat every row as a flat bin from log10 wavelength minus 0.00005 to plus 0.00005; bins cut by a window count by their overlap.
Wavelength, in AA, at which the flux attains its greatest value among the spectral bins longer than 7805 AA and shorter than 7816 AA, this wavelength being 7805.78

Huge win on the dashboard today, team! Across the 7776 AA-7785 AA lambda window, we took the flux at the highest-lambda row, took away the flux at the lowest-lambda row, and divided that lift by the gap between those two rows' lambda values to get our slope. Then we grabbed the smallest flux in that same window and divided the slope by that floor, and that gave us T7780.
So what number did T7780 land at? -0.004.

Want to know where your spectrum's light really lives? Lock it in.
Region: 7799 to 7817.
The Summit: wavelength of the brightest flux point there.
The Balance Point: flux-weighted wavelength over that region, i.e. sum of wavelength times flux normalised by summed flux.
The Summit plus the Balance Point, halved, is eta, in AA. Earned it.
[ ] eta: 7806.2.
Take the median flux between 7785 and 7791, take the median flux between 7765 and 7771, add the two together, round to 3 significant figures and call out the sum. 8.83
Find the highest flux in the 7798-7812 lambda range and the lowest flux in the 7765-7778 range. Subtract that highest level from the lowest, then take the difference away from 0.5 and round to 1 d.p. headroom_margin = 1.4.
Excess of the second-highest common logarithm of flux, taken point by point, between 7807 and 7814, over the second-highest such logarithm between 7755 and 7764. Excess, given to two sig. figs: -0.034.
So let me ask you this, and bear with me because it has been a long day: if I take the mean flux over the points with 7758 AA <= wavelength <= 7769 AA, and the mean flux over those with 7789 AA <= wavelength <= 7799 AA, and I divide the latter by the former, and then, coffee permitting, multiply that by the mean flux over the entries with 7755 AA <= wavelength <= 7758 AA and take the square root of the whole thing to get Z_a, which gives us 2.06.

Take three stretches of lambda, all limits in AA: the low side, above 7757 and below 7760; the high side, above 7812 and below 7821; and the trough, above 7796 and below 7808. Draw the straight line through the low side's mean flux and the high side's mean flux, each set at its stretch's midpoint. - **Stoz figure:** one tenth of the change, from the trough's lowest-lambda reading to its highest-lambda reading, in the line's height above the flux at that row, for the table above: 0.04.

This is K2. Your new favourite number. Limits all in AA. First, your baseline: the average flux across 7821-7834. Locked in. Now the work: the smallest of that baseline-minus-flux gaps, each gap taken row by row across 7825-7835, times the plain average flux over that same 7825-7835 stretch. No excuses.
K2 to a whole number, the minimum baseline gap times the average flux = -4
